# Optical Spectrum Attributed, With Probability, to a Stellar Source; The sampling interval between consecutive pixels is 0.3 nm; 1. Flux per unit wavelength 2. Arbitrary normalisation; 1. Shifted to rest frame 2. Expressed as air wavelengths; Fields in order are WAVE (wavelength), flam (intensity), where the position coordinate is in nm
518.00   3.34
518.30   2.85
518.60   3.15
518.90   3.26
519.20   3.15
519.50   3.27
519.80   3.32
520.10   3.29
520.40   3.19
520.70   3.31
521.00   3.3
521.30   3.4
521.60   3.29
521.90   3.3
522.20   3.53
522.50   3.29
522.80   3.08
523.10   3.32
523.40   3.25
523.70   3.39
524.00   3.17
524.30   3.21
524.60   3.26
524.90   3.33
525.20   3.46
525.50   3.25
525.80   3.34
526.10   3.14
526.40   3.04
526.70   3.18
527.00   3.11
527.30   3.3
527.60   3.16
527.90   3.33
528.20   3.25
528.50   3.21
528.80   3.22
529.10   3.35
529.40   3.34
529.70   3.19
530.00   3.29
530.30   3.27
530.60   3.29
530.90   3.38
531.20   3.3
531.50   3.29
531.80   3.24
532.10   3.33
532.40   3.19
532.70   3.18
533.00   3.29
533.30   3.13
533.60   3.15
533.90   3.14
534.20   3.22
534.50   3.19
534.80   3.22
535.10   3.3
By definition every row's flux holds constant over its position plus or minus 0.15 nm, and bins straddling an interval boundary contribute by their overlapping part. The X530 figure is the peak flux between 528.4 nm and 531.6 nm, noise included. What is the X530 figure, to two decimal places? 3.38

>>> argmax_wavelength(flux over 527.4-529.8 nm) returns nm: 529.10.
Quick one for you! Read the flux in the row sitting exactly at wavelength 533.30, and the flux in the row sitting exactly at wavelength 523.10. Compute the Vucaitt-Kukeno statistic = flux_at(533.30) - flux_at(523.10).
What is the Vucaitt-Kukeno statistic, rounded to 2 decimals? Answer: -0.19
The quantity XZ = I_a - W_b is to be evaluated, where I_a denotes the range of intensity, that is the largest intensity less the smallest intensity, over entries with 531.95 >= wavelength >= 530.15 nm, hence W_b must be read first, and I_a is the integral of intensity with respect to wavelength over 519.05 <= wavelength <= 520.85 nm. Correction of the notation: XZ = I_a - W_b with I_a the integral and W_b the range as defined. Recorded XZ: 5.72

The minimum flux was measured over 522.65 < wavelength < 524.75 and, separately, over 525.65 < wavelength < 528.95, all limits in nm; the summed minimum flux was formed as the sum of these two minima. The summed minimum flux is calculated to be 6.12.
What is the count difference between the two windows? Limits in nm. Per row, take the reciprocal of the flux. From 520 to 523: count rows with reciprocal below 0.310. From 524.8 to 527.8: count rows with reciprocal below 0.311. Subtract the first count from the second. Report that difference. -3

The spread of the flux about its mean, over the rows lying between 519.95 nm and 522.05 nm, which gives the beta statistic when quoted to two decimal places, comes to 0.06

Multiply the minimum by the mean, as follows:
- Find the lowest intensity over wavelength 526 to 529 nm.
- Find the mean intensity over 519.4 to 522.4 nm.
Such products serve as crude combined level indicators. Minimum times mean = 10.1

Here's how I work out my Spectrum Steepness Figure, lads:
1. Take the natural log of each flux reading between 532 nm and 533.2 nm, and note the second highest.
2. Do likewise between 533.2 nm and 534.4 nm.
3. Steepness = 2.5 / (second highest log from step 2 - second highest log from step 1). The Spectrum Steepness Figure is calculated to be -57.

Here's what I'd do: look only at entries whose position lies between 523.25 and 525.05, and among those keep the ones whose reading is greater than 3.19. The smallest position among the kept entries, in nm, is 523.40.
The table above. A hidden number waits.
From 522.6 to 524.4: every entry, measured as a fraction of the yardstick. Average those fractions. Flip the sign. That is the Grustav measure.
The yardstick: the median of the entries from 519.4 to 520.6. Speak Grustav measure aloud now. -0.99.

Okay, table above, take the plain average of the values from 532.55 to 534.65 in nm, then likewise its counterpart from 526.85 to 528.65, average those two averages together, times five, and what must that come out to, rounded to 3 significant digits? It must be 16.0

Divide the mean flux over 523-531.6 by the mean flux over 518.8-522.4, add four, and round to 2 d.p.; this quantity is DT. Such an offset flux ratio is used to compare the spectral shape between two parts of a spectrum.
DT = 4.99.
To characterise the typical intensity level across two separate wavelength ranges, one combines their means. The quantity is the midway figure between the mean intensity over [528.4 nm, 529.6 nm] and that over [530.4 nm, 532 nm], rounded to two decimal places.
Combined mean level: 3.29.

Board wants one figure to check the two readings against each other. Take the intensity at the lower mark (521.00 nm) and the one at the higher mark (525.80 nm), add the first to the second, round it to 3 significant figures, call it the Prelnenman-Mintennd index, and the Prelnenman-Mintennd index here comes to 6.64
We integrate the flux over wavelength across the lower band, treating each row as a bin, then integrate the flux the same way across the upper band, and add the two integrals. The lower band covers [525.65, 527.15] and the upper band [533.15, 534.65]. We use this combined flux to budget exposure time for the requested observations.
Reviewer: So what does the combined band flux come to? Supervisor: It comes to 9.49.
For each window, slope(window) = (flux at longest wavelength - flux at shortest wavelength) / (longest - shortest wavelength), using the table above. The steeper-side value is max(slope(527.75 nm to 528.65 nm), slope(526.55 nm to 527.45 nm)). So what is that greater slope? 0.20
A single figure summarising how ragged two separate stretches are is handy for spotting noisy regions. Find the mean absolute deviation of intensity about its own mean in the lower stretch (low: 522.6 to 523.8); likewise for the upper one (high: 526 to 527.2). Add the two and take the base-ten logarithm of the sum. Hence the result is -0.86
